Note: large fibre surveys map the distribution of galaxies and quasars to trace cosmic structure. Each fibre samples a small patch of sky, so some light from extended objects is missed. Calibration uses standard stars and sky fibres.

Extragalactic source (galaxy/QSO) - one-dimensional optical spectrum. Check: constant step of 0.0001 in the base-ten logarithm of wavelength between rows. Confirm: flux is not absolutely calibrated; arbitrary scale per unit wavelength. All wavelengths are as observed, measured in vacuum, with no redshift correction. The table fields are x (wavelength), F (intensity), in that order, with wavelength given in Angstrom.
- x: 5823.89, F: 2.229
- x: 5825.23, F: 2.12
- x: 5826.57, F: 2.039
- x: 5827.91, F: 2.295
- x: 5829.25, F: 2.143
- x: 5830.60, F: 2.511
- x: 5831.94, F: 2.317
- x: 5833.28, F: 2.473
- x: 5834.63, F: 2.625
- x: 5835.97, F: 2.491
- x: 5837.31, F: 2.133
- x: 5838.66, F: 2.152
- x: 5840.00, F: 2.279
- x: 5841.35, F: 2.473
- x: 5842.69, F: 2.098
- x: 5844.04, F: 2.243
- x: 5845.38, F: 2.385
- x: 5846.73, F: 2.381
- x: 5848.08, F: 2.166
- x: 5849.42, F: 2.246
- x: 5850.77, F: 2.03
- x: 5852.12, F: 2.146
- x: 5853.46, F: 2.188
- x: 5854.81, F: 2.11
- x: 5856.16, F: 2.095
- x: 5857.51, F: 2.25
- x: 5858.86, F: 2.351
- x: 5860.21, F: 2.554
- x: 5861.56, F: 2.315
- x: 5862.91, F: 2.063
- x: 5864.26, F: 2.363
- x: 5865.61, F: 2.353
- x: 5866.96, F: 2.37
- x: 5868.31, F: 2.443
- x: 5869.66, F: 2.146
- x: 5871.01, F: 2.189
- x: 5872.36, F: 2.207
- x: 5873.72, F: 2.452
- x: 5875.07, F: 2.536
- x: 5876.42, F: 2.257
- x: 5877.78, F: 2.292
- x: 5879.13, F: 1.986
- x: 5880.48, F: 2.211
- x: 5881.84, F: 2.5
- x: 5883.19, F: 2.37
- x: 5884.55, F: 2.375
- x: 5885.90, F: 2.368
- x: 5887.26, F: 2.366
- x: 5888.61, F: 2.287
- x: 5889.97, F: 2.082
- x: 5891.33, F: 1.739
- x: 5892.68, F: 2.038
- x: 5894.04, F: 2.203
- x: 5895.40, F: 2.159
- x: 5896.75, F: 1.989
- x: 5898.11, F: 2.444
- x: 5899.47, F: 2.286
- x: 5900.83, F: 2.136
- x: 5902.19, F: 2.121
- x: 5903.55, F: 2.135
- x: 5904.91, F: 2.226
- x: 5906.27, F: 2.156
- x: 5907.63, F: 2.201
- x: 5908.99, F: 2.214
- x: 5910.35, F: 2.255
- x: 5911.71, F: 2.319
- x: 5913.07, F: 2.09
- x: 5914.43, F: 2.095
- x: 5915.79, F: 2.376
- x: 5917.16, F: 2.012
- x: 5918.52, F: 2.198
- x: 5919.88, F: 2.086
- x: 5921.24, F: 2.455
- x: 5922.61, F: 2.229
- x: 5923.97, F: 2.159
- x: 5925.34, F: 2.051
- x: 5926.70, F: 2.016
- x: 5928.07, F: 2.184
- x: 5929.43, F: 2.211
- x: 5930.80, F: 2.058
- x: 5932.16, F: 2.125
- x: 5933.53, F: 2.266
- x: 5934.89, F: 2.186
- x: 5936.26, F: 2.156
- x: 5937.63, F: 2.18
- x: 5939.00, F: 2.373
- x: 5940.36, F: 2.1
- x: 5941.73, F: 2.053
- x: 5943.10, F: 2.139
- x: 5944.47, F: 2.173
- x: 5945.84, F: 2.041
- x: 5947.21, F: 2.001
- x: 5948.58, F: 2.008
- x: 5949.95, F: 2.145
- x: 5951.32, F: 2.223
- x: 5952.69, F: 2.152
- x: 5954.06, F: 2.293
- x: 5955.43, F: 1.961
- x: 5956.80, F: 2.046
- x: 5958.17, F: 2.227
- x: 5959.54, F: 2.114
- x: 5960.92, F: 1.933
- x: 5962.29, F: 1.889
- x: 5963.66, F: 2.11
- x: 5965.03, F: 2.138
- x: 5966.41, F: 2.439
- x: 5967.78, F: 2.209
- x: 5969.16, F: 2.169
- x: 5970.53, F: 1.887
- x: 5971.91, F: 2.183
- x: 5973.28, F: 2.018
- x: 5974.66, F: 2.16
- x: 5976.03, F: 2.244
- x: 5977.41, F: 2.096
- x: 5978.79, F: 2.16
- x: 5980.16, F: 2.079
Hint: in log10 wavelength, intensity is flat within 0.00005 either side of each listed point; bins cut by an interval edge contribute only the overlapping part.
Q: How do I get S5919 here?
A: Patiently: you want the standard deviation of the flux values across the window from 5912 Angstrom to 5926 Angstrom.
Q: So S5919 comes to 0.14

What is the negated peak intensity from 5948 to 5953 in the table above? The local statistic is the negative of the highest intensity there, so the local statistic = -2.22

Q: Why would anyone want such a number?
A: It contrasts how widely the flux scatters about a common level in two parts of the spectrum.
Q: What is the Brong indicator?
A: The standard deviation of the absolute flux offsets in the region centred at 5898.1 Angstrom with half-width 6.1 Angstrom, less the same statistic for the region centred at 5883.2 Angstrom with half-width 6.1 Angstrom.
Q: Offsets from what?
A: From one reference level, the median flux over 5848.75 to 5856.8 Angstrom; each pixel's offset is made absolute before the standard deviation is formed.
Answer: 0.02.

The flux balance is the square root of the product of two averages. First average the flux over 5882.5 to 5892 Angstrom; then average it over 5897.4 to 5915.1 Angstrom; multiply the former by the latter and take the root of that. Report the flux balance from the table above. 2.22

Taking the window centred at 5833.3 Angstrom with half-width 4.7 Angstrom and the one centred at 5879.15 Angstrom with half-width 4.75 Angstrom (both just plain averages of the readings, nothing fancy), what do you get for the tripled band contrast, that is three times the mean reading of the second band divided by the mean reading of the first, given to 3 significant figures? 2.90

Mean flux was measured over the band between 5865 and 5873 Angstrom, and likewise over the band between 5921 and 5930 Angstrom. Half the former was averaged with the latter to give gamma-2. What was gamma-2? 1.66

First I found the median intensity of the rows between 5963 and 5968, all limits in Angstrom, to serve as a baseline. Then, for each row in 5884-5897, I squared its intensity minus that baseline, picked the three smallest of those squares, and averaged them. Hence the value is 0.0032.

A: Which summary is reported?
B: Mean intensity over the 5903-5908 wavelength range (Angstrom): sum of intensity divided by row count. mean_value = 2.18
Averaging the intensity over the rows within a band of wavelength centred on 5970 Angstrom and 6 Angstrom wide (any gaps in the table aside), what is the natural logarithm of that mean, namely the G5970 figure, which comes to 0.75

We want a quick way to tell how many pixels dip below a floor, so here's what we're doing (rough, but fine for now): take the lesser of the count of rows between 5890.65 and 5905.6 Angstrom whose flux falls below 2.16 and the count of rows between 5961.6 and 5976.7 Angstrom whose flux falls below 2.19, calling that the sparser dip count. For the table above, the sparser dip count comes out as 7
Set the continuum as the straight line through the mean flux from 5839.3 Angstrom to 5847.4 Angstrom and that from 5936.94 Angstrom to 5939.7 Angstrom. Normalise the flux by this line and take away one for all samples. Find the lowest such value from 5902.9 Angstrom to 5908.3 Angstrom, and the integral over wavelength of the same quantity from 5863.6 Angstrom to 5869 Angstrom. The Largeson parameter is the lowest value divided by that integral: -0.4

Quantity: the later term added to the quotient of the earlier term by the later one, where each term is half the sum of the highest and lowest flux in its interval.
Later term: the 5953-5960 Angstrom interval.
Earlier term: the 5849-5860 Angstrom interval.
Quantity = 3.157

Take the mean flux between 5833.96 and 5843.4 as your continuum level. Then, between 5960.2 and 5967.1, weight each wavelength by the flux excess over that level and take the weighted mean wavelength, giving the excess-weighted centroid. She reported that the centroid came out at 5962.1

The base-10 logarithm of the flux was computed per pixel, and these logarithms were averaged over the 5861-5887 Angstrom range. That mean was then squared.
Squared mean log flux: 0.131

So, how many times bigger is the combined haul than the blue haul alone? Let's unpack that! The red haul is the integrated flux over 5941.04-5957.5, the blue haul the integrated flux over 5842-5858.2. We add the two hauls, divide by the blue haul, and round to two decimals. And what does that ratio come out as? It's 1.97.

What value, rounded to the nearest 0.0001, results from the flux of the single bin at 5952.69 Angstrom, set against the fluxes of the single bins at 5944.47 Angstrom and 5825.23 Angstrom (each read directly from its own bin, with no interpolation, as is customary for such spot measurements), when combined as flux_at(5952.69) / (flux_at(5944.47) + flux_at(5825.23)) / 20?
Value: 0.0251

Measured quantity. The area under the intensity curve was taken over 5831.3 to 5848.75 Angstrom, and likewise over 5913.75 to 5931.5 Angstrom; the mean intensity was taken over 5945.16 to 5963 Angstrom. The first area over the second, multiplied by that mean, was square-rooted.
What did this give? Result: 1.48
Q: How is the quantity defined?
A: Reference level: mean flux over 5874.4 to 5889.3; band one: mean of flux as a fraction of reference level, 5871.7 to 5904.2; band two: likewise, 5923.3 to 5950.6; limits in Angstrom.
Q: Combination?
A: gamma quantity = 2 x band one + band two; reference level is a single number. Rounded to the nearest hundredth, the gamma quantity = 2.84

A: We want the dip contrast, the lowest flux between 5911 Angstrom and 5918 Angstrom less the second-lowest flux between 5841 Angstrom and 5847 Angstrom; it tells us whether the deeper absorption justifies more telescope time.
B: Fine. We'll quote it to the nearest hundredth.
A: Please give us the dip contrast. -0.23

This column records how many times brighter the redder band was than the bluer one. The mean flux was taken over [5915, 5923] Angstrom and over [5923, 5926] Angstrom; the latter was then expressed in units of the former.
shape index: 0.95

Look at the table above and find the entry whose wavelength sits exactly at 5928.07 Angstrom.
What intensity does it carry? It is 2.184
